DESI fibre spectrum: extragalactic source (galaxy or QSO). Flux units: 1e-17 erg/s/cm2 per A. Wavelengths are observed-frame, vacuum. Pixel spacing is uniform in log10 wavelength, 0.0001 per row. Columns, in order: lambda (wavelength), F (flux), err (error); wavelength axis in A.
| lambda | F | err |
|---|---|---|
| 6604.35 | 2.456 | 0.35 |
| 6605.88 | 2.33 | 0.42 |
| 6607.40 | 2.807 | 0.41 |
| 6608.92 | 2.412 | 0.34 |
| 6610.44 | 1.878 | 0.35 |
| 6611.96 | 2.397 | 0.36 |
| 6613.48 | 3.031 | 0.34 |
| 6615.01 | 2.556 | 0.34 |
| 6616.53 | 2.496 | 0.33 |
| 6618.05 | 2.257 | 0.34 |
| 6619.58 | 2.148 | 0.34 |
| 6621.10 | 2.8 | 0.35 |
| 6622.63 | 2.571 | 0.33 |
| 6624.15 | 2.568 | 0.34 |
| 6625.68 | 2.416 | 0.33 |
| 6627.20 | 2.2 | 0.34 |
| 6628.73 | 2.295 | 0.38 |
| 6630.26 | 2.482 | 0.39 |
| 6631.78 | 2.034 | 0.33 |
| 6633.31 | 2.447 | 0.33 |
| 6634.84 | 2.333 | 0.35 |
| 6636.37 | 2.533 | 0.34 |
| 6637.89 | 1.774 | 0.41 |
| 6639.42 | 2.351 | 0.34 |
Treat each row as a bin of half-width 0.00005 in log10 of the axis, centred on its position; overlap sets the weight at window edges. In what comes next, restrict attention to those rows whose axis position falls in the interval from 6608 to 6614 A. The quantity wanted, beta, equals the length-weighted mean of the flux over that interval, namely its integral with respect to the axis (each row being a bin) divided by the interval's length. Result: 2.42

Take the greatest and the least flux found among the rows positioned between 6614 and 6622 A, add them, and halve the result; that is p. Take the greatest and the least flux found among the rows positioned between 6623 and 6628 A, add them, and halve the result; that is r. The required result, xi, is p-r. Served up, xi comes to 0.1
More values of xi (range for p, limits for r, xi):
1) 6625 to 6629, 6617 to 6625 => -0.2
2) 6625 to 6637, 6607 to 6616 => -0.2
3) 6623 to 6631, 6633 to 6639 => 0.2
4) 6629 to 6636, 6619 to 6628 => -0.2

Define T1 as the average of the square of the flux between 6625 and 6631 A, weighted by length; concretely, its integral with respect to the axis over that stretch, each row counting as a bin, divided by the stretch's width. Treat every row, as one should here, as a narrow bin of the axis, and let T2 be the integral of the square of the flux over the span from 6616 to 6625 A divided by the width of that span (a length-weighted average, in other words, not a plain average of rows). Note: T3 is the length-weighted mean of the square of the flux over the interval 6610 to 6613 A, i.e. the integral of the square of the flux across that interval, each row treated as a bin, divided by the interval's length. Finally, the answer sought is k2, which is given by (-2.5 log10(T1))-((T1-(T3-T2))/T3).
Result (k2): -3.10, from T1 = 5.52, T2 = 6.2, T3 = 5.19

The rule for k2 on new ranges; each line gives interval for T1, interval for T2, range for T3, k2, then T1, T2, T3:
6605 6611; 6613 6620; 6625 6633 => -3.17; 5.74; 6.3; 5.29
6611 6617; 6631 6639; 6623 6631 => -3.15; 6.85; 5.1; 5.78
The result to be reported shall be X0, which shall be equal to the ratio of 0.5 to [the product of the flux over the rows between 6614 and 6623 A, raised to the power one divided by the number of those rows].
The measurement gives 0.203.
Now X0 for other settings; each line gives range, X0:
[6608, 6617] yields 0.205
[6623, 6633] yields 0.215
